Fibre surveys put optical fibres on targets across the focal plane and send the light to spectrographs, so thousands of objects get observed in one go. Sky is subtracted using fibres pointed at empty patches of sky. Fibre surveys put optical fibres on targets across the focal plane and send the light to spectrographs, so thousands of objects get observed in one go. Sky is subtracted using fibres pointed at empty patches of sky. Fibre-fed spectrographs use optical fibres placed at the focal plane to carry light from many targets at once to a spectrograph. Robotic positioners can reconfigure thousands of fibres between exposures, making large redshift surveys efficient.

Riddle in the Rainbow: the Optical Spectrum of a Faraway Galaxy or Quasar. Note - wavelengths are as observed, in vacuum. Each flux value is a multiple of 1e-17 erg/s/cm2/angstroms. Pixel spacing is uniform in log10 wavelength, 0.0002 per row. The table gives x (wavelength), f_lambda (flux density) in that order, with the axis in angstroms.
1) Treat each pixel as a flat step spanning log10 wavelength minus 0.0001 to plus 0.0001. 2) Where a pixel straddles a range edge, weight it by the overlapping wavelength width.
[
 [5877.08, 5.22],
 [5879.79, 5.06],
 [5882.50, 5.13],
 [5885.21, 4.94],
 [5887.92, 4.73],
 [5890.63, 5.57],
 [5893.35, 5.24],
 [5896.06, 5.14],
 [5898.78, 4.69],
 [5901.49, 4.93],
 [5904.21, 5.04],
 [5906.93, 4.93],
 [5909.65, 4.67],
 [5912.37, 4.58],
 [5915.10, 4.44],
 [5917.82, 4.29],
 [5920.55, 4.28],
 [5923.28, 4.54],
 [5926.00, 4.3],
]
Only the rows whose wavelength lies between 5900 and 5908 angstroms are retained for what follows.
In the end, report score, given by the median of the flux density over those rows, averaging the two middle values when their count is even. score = 4.93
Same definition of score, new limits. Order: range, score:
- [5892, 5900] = 5.14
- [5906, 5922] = 4.51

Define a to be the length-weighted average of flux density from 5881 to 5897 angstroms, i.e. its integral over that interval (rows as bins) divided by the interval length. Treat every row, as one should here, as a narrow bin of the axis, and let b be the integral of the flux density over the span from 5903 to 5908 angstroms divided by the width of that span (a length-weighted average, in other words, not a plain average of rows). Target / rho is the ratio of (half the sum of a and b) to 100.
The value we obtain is 0.0505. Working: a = 5.12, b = 4.99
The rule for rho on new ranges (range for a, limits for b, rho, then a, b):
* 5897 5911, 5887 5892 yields 0.0502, 4.86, 5.18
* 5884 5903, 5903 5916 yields 0.0489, 5.04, 4.74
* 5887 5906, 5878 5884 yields 0.0507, 5.05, 5.10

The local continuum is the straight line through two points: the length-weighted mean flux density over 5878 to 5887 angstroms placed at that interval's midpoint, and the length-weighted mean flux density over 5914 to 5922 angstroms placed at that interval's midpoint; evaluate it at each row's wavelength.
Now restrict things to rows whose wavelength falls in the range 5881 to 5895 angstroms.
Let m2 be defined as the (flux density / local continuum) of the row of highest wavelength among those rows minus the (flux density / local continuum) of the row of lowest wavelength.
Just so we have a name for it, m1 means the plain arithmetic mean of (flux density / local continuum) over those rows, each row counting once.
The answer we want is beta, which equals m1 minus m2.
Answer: 0.97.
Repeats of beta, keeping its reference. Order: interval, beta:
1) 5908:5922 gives 1.05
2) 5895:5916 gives 1.12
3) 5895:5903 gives 1.06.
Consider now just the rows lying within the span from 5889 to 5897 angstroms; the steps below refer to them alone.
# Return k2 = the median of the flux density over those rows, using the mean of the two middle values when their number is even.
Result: 5.24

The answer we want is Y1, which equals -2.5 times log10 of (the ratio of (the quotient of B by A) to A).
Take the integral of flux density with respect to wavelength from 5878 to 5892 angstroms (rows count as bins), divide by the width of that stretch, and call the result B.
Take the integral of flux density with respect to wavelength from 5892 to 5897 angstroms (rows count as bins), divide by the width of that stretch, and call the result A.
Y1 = 1.81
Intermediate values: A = 5.2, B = 5.09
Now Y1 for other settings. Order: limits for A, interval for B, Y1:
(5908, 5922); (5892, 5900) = 1.49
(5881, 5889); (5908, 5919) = 1.83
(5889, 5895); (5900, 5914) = 1.94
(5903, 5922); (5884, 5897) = 1.54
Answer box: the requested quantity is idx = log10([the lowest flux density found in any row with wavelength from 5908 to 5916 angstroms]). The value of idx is 0.647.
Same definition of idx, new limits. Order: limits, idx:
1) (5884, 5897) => 0.675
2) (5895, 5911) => 0.669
